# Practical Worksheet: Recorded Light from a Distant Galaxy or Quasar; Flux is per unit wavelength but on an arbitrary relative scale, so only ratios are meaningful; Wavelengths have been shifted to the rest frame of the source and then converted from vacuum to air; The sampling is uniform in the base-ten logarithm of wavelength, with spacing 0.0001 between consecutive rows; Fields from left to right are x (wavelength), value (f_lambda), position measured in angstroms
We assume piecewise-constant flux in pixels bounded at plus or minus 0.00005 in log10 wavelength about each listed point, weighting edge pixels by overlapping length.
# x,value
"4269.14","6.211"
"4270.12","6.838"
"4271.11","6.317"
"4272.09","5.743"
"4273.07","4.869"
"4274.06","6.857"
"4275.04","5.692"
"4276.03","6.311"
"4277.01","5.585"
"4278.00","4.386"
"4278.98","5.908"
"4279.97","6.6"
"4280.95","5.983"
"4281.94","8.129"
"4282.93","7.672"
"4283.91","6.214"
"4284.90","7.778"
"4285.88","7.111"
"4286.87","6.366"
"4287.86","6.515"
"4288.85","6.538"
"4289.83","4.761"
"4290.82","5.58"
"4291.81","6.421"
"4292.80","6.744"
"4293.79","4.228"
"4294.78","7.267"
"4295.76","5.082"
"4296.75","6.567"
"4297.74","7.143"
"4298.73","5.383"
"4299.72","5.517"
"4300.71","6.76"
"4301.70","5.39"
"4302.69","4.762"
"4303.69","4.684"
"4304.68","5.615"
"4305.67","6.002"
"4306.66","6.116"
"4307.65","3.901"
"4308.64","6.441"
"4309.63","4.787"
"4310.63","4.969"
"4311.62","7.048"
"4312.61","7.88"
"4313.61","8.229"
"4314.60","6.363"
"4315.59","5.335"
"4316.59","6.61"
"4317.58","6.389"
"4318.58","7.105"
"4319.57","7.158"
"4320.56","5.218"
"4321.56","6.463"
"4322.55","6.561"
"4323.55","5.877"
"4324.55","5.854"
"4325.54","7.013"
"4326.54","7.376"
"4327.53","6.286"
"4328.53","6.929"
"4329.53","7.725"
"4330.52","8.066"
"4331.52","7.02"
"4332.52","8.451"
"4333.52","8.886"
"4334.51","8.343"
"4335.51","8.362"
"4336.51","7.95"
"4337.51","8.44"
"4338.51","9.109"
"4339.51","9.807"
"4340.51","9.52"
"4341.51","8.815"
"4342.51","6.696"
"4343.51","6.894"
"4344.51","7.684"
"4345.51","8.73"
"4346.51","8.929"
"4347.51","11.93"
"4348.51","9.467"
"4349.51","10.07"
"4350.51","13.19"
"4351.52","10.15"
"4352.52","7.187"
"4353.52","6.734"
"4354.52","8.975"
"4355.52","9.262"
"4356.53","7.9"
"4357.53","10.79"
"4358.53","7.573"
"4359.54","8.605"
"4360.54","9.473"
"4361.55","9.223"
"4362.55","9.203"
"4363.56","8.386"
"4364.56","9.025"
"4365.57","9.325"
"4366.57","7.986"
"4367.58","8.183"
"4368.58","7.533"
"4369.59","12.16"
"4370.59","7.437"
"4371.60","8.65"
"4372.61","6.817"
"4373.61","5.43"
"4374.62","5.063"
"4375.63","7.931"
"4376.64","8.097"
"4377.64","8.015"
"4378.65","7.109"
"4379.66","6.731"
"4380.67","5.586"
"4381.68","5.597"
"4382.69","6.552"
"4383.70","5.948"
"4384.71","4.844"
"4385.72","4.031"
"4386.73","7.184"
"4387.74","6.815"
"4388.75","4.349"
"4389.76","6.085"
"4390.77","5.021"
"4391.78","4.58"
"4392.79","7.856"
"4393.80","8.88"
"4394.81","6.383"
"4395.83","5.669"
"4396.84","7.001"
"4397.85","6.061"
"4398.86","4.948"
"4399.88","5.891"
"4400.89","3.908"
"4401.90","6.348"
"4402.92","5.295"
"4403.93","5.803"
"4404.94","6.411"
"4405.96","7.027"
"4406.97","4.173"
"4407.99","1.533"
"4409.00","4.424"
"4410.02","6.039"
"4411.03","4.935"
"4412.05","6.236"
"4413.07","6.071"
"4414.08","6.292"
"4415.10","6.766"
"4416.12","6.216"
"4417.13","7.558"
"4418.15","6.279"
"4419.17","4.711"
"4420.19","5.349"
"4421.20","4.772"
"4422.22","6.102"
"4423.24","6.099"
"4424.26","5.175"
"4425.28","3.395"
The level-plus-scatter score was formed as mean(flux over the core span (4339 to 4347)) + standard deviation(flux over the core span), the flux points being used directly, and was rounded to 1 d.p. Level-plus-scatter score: 9.5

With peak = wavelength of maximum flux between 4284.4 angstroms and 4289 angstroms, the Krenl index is 4284.90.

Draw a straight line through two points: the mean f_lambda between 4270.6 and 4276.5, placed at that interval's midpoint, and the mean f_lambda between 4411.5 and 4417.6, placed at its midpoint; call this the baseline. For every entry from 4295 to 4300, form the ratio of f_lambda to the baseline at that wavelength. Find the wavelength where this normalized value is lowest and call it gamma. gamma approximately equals 4295.76 angstroms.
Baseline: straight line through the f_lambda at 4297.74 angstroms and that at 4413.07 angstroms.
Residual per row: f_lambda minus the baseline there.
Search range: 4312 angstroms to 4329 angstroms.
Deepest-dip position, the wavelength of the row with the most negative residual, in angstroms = 4320.56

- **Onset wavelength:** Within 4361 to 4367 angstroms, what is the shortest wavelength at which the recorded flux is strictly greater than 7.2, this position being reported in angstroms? 4361.55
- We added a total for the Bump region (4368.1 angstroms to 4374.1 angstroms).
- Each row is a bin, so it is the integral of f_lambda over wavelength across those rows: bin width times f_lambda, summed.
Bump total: 48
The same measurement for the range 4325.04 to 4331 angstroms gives 43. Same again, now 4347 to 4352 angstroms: 55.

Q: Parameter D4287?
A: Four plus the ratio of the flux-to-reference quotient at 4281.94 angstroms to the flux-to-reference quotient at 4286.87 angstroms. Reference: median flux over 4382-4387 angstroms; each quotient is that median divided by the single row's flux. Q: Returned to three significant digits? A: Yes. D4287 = 4.78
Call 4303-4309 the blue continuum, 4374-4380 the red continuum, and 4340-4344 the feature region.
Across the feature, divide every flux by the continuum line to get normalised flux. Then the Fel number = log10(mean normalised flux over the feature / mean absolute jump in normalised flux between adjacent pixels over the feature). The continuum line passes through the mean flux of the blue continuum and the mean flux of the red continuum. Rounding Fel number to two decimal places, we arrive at 0.89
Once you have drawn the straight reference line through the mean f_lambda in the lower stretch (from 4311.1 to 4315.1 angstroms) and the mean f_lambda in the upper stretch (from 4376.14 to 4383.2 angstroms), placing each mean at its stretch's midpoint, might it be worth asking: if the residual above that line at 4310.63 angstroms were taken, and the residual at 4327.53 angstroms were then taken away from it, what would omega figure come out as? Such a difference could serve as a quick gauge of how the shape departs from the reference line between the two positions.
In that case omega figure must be -1.5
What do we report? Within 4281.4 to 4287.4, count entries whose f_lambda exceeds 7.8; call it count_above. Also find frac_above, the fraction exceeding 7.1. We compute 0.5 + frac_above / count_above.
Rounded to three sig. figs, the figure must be 1.17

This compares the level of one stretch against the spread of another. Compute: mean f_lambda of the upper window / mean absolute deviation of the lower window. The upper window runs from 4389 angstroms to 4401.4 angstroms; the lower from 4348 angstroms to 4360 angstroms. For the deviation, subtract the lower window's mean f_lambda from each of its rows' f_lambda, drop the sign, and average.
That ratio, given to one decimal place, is 4.5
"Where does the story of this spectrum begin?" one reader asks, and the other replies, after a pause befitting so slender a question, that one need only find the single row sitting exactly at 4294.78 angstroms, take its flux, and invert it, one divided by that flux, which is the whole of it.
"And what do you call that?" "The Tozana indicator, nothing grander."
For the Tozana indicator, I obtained 0.138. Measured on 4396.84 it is 0.143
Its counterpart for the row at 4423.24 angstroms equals 0.164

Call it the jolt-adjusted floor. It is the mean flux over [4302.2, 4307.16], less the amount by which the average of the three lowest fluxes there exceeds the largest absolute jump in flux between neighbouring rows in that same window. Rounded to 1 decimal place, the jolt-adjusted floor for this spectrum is 1.3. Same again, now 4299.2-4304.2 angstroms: 1.8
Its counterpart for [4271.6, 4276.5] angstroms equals 2.4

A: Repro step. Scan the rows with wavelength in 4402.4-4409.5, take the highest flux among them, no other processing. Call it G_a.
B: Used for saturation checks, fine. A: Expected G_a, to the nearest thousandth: 7.027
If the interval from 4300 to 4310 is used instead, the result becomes 6.760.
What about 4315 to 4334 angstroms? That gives 8.886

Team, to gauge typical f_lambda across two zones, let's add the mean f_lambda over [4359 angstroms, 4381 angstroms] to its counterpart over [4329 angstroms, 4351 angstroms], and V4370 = 16.8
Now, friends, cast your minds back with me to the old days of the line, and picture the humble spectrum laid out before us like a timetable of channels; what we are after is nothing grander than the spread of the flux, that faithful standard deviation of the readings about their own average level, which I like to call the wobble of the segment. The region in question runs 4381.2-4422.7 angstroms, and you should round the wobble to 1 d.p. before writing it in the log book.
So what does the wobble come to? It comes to 1.3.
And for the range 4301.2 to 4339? 1.3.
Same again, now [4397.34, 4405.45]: 0.8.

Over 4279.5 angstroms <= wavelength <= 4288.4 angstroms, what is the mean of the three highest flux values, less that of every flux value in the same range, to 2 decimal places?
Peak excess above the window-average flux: 0.93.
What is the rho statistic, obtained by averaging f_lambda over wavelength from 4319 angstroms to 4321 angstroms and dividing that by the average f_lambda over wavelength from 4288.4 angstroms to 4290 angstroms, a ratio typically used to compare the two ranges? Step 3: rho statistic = 1.1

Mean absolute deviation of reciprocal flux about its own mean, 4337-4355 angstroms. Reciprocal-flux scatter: 0.016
